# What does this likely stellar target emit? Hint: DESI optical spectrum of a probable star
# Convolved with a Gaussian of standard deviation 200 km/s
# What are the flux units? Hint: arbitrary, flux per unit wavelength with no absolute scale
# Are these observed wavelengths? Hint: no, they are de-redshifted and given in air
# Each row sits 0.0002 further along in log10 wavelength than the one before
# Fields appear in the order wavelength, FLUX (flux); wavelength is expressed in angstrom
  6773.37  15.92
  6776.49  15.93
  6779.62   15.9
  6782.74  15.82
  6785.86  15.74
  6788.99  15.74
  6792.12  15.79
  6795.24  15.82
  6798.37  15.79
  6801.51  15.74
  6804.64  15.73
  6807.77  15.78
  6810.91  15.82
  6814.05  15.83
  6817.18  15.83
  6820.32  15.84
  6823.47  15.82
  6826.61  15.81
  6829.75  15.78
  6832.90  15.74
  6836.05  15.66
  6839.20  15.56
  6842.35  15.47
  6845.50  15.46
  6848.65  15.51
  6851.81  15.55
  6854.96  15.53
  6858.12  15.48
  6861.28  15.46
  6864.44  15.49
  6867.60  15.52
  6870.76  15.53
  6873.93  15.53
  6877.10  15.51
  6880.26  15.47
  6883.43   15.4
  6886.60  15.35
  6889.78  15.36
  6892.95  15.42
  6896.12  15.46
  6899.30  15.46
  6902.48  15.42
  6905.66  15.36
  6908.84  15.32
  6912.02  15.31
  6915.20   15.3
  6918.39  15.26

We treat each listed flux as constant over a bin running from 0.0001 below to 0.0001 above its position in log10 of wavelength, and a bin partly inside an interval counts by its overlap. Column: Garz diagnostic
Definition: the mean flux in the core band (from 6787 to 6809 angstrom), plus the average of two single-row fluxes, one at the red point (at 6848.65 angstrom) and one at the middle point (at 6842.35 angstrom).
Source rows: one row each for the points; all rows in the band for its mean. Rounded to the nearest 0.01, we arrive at 31.26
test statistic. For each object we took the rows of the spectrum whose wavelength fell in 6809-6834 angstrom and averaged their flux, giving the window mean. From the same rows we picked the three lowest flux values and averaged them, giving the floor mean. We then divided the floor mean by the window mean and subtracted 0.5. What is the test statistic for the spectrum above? 0.498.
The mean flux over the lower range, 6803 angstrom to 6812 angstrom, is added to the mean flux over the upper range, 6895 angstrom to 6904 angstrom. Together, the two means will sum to 31.2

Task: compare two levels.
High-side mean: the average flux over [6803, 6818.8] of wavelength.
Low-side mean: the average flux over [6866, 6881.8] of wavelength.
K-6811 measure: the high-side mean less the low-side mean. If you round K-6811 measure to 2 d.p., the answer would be 0.29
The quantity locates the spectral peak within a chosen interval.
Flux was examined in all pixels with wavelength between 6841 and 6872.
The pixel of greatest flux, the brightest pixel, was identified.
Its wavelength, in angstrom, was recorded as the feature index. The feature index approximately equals 6851.81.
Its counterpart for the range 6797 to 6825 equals 6820.32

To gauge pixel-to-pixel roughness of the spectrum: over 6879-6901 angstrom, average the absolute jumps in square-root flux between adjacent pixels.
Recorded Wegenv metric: 0.0049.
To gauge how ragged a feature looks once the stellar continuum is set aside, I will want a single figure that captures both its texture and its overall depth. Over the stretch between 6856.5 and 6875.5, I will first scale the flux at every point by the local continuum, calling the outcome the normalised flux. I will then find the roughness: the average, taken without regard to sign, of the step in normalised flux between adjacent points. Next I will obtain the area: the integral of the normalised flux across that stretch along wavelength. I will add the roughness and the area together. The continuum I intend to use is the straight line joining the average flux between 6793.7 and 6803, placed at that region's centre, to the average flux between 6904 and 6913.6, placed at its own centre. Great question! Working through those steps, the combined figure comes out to 19.0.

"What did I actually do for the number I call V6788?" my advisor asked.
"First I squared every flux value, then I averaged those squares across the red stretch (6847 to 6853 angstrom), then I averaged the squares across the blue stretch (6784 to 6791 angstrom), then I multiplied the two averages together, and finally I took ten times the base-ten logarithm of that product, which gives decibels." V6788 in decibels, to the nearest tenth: 47.8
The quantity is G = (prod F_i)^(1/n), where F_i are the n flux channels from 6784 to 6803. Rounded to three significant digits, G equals 15.8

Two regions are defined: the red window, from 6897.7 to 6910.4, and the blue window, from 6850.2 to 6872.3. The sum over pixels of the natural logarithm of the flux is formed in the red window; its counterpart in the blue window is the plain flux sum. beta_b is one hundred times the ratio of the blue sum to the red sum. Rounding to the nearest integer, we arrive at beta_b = 993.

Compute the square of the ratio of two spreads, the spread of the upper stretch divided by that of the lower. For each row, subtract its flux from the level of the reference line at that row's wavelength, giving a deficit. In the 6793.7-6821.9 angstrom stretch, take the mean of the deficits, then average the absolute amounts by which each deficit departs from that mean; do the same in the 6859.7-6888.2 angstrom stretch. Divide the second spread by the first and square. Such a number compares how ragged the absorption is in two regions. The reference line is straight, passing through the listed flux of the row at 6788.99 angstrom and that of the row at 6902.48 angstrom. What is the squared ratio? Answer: 0.79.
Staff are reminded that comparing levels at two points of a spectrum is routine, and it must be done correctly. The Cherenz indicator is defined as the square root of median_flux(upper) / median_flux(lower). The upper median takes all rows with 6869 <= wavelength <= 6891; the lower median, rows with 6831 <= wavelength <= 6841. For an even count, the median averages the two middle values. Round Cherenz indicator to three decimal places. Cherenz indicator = 0.994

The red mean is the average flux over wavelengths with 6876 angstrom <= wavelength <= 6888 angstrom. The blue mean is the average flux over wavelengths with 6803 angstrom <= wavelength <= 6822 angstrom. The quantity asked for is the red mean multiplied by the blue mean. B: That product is 244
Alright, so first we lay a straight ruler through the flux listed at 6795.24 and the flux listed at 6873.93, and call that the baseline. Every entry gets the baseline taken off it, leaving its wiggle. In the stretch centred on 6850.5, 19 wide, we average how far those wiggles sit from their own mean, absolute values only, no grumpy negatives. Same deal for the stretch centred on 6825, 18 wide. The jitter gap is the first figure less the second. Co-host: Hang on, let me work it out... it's 0.02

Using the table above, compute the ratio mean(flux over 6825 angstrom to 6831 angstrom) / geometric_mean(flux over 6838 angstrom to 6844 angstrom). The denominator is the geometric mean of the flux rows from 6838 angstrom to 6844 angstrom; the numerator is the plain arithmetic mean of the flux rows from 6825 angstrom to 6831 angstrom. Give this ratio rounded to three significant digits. 1.02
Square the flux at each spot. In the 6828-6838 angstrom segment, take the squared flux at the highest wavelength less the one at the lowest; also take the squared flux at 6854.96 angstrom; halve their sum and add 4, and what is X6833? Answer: 123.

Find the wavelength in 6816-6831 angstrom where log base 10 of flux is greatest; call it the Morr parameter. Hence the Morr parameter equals 6820.32 angstrom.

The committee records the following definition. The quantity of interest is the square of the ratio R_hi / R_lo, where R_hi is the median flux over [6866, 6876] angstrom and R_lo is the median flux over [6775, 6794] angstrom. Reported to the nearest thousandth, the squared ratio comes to 0.966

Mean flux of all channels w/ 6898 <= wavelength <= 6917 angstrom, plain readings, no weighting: 15.4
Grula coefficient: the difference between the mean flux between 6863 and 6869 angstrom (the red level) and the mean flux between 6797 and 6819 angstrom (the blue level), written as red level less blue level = -0.28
